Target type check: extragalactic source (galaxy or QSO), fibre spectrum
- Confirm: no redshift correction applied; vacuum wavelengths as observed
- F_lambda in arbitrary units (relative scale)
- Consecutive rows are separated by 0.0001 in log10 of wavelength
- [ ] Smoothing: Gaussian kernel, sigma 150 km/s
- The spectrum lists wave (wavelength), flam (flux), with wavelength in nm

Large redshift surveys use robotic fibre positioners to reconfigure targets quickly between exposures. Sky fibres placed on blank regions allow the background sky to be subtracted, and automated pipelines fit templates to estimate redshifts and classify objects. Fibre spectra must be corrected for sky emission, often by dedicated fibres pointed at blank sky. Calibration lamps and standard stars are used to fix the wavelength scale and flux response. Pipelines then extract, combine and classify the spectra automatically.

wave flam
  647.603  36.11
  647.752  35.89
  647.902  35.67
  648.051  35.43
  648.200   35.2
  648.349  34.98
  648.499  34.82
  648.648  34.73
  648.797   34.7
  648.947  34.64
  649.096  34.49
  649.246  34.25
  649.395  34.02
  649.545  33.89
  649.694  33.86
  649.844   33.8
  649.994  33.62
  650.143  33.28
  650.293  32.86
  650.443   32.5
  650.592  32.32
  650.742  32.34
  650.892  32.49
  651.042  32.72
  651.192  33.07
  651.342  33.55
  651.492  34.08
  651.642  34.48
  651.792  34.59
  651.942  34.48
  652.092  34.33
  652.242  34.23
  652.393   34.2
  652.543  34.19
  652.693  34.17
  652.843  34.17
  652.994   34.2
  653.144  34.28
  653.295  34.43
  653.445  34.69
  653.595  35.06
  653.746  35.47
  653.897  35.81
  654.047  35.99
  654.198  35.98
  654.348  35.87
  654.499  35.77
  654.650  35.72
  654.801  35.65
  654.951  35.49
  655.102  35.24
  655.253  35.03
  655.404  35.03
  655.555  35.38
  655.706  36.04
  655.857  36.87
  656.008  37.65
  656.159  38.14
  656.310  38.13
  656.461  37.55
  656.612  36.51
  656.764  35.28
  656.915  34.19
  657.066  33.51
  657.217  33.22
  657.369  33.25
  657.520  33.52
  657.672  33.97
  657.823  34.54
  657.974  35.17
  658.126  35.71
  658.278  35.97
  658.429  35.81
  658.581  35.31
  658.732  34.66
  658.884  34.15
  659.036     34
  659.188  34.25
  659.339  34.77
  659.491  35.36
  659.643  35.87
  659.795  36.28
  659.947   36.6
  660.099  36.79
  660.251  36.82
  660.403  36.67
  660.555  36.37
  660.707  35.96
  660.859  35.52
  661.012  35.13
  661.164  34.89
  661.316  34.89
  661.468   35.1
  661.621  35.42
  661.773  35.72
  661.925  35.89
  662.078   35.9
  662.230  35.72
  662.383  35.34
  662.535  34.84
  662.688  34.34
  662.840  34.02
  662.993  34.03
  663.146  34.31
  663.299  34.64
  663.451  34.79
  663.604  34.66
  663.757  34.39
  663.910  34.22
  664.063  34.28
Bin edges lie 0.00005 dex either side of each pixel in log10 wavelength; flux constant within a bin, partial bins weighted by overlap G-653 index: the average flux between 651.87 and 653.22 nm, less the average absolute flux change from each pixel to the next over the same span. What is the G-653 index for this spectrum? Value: 34.2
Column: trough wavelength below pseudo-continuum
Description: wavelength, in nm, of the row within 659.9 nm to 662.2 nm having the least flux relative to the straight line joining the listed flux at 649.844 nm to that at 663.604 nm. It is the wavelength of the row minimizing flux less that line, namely 661.316 nm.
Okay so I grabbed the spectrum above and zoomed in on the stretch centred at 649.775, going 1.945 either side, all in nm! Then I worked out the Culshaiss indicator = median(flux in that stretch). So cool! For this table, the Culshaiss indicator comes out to 34.0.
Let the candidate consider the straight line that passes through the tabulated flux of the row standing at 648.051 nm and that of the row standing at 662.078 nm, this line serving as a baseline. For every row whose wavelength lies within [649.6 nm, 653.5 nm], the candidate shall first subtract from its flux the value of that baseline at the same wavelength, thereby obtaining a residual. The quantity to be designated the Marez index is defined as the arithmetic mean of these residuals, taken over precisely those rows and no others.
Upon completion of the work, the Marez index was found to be -1.8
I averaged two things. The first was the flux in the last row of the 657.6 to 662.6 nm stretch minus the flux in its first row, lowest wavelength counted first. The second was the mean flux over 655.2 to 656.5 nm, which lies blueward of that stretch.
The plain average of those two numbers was 18.8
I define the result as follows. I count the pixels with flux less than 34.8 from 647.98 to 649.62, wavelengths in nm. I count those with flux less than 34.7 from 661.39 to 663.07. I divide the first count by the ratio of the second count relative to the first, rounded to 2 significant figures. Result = 16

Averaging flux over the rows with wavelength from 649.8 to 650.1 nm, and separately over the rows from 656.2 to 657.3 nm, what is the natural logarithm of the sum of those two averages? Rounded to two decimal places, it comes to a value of 4.24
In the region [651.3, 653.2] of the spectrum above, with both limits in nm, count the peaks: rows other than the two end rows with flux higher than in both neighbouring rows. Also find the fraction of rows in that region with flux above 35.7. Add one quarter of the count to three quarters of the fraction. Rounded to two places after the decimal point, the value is 0.25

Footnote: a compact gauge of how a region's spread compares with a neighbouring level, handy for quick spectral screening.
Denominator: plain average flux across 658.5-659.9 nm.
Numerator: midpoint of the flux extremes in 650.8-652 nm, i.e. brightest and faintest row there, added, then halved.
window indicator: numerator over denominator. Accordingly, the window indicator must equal 0.96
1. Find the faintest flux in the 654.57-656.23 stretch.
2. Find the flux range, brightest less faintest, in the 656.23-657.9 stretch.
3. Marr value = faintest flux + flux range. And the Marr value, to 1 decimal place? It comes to 39.9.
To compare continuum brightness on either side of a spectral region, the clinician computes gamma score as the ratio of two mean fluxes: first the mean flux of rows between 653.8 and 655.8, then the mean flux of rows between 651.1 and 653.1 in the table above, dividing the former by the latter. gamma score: 1.04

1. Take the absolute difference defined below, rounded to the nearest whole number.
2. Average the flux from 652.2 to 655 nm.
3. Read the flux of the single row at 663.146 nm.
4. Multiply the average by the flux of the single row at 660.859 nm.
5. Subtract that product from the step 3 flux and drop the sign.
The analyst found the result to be 1210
